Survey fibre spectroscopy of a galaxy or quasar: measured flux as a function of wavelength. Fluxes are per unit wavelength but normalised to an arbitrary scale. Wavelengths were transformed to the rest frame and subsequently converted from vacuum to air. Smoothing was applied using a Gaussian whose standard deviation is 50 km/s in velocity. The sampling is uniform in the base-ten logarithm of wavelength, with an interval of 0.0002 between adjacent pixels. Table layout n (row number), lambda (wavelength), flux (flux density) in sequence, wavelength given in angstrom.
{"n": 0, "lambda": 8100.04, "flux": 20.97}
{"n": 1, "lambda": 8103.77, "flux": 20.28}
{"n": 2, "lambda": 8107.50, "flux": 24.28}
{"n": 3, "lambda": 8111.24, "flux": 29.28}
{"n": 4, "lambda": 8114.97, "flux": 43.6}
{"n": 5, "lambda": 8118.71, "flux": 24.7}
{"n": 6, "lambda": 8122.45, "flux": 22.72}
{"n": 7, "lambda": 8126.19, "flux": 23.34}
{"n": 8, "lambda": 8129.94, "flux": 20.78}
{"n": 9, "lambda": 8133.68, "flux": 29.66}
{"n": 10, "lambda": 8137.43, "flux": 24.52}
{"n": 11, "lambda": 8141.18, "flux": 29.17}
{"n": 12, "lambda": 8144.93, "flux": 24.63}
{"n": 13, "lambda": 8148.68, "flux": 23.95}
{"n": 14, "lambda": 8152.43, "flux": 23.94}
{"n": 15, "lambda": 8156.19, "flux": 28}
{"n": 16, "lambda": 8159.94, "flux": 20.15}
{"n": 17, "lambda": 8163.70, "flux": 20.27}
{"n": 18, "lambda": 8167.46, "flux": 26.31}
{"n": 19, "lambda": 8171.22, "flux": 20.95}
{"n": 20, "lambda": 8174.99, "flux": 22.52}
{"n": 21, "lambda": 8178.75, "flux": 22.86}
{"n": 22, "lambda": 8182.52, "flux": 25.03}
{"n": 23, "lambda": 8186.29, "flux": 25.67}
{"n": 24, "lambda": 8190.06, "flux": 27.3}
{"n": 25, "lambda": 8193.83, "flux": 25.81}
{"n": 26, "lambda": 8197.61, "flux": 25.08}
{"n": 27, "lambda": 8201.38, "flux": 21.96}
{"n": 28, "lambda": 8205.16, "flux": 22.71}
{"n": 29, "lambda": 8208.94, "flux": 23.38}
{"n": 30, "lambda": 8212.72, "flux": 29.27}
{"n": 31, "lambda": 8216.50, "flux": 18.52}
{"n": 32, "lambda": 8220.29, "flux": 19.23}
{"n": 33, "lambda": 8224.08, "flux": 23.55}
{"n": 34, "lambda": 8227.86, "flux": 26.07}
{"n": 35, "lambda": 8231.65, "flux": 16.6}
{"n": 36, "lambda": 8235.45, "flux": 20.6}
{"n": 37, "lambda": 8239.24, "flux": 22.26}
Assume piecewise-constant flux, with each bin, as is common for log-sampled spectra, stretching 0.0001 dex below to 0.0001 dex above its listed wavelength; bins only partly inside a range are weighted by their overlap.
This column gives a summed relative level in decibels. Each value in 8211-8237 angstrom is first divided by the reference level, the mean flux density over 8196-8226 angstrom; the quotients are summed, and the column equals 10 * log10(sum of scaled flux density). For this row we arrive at 8.26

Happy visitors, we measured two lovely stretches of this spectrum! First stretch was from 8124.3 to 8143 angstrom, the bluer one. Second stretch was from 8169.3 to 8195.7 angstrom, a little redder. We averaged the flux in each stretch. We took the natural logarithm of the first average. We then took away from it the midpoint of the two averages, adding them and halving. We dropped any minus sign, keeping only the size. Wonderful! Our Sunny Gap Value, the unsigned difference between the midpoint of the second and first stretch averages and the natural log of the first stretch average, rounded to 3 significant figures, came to 21.7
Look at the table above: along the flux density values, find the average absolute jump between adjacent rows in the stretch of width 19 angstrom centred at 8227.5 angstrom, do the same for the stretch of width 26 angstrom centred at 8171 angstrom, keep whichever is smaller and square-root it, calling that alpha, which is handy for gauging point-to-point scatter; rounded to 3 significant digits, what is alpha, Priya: 1.61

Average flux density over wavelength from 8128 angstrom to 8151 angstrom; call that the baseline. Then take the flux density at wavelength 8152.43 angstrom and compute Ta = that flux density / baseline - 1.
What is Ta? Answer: -0.06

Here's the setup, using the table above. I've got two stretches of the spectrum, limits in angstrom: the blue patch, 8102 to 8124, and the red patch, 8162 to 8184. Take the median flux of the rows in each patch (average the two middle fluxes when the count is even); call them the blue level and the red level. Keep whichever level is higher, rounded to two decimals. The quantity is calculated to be 24.49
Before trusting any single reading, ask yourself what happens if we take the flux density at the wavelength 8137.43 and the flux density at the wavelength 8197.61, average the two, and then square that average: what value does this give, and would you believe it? 615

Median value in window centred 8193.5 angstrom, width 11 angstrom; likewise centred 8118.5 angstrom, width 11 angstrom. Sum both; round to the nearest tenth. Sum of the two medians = 50.5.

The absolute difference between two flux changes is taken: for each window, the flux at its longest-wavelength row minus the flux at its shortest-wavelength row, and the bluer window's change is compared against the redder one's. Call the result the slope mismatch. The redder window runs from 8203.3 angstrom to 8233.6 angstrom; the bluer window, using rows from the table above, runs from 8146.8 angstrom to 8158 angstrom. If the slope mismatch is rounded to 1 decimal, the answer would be 10.2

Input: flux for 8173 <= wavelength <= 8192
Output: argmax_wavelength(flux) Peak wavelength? 8190.06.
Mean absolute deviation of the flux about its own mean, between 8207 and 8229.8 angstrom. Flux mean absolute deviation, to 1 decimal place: 3.0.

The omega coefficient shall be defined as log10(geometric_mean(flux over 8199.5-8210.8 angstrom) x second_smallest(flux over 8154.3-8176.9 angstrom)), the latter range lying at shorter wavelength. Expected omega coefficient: 2.662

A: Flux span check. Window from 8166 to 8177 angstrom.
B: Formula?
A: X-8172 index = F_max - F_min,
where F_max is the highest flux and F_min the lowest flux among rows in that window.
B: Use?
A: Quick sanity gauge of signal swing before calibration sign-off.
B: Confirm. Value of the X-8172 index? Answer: 5.4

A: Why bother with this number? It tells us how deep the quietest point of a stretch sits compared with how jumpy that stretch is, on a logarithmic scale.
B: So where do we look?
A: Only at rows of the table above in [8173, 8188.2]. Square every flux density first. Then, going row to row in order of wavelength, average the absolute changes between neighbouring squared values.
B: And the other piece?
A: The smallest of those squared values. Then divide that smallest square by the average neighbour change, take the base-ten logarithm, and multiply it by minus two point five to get -2.5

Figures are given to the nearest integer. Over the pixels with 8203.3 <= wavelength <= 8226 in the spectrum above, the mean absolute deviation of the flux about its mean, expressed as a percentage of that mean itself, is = 12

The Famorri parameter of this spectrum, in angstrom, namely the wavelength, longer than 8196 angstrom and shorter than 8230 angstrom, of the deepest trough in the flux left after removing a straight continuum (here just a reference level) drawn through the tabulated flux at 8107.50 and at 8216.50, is 8216.50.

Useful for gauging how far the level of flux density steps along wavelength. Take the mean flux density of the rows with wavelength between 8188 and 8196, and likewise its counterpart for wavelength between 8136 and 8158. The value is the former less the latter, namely 1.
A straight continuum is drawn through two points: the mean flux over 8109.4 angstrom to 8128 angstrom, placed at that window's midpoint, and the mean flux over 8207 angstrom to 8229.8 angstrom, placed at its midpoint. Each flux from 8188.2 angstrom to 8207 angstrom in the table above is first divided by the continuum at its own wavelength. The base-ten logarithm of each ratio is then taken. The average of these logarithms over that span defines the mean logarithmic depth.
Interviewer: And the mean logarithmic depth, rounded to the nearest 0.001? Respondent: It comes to 0.001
